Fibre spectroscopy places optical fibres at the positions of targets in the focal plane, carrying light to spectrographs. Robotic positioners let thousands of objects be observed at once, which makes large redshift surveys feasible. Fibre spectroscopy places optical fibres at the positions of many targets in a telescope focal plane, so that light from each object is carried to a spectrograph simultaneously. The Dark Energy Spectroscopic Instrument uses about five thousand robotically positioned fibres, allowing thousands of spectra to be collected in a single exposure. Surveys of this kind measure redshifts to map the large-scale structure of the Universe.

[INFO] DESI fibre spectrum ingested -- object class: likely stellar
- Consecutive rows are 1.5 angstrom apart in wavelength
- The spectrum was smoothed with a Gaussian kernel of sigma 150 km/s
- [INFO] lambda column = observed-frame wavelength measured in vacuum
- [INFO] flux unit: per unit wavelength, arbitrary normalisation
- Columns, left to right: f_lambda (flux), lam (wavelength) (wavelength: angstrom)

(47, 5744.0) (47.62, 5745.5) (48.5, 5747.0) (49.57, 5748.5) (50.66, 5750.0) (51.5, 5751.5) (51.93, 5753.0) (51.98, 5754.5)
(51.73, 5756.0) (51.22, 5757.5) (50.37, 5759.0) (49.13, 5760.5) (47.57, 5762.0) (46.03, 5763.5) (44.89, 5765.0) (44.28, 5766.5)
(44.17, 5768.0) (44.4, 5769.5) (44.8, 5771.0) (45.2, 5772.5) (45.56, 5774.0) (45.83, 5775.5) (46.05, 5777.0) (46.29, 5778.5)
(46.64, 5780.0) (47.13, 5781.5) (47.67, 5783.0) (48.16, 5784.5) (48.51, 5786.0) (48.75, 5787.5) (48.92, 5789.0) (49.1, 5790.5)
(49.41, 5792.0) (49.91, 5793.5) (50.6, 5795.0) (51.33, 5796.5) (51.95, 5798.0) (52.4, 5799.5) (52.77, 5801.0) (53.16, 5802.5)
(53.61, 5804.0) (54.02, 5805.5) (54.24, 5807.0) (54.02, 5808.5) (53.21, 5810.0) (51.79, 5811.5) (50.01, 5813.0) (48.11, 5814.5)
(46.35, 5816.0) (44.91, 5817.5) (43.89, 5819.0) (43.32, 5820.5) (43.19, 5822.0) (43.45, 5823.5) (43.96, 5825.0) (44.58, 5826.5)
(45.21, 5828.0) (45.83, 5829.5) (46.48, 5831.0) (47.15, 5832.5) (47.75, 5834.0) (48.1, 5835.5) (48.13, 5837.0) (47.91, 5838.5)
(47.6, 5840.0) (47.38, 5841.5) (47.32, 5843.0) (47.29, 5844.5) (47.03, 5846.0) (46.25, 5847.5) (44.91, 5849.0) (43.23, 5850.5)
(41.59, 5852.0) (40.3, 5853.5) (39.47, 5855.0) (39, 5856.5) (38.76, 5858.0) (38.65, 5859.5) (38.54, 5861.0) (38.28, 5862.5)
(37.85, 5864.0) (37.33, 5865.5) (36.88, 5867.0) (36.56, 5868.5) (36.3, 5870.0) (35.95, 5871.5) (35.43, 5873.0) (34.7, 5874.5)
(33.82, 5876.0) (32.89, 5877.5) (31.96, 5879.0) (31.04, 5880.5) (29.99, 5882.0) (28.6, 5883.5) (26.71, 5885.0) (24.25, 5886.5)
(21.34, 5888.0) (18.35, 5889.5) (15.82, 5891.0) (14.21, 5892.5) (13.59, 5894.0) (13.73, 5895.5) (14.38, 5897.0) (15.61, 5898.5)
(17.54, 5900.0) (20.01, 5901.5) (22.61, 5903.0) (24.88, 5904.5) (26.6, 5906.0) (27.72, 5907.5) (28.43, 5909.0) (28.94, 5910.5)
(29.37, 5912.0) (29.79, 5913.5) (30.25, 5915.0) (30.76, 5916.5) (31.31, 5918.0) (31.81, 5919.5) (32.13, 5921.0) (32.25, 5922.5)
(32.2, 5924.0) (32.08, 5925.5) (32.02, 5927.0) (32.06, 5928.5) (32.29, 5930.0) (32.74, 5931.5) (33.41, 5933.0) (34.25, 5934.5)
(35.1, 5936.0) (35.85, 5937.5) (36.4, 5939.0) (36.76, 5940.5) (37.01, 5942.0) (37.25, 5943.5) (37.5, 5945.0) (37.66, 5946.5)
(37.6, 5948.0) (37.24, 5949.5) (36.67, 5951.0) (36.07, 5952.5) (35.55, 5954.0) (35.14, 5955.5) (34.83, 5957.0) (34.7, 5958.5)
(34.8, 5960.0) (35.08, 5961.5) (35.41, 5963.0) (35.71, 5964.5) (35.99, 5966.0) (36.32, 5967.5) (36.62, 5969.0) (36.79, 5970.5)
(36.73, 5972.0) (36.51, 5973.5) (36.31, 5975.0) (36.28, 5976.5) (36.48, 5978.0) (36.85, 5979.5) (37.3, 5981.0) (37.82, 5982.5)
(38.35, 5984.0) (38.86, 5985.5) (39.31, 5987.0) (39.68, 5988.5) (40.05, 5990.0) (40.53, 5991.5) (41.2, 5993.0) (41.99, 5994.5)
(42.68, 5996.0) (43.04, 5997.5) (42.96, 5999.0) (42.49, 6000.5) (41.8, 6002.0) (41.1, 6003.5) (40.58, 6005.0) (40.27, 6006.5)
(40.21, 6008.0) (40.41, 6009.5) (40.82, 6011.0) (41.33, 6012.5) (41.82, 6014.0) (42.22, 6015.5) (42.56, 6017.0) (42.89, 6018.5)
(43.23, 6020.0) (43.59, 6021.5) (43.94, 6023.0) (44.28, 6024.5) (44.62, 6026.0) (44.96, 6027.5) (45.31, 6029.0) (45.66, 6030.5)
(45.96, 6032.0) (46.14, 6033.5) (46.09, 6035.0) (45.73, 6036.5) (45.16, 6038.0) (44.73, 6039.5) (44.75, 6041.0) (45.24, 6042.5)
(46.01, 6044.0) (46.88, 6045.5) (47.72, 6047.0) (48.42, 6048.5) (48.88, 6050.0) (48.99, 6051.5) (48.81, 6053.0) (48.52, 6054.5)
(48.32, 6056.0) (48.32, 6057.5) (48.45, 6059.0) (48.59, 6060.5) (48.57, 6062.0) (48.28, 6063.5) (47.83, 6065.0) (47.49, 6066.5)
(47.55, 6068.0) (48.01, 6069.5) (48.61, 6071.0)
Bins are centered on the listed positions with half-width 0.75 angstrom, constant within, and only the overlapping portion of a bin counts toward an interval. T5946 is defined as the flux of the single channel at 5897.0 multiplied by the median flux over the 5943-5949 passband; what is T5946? 540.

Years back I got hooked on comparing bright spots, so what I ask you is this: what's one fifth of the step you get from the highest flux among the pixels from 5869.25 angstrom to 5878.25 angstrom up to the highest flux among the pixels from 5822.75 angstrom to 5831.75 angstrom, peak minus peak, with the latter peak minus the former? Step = 2.0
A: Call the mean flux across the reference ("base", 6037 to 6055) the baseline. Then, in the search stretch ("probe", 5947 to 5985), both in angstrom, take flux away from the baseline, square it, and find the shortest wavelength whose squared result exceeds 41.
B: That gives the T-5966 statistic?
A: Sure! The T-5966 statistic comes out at 5948.0 angstrom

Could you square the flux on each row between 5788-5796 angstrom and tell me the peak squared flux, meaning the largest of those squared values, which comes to 2560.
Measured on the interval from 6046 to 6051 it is 2389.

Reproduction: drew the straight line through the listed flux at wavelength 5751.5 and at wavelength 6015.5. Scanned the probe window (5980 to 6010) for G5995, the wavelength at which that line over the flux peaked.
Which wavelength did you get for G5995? 5981.0 angstrom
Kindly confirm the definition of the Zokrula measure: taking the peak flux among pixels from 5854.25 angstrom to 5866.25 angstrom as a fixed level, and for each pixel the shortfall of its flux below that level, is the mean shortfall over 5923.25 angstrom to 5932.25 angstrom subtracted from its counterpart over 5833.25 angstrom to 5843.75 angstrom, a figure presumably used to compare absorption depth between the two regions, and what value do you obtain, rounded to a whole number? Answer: -16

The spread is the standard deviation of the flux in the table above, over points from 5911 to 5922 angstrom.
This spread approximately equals 1.0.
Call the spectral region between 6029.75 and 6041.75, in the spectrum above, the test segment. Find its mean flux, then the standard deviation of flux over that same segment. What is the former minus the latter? 45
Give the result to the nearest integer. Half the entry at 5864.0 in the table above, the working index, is 19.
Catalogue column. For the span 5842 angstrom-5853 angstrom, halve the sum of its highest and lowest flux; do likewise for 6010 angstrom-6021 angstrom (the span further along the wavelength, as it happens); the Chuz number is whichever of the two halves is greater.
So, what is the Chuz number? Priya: 44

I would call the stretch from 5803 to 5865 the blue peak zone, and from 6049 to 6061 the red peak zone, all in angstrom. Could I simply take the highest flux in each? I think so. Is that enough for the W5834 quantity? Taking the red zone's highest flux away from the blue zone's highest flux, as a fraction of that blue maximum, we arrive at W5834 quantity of 0.10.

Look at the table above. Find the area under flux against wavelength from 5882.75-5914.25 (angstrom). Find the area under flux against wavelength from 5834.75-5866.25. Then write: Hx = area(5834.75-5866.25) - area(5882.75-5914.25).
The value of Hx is 664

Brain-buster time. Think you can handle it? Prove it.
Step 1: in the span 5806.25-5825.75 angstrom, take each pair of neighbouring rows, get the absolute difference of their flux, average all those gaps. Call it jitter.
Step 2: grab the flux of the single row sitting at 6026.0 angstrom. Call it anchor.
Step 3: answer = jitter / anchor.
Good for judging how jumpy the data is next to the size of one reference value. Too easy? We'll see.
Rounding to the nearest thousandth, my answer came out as 0.022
